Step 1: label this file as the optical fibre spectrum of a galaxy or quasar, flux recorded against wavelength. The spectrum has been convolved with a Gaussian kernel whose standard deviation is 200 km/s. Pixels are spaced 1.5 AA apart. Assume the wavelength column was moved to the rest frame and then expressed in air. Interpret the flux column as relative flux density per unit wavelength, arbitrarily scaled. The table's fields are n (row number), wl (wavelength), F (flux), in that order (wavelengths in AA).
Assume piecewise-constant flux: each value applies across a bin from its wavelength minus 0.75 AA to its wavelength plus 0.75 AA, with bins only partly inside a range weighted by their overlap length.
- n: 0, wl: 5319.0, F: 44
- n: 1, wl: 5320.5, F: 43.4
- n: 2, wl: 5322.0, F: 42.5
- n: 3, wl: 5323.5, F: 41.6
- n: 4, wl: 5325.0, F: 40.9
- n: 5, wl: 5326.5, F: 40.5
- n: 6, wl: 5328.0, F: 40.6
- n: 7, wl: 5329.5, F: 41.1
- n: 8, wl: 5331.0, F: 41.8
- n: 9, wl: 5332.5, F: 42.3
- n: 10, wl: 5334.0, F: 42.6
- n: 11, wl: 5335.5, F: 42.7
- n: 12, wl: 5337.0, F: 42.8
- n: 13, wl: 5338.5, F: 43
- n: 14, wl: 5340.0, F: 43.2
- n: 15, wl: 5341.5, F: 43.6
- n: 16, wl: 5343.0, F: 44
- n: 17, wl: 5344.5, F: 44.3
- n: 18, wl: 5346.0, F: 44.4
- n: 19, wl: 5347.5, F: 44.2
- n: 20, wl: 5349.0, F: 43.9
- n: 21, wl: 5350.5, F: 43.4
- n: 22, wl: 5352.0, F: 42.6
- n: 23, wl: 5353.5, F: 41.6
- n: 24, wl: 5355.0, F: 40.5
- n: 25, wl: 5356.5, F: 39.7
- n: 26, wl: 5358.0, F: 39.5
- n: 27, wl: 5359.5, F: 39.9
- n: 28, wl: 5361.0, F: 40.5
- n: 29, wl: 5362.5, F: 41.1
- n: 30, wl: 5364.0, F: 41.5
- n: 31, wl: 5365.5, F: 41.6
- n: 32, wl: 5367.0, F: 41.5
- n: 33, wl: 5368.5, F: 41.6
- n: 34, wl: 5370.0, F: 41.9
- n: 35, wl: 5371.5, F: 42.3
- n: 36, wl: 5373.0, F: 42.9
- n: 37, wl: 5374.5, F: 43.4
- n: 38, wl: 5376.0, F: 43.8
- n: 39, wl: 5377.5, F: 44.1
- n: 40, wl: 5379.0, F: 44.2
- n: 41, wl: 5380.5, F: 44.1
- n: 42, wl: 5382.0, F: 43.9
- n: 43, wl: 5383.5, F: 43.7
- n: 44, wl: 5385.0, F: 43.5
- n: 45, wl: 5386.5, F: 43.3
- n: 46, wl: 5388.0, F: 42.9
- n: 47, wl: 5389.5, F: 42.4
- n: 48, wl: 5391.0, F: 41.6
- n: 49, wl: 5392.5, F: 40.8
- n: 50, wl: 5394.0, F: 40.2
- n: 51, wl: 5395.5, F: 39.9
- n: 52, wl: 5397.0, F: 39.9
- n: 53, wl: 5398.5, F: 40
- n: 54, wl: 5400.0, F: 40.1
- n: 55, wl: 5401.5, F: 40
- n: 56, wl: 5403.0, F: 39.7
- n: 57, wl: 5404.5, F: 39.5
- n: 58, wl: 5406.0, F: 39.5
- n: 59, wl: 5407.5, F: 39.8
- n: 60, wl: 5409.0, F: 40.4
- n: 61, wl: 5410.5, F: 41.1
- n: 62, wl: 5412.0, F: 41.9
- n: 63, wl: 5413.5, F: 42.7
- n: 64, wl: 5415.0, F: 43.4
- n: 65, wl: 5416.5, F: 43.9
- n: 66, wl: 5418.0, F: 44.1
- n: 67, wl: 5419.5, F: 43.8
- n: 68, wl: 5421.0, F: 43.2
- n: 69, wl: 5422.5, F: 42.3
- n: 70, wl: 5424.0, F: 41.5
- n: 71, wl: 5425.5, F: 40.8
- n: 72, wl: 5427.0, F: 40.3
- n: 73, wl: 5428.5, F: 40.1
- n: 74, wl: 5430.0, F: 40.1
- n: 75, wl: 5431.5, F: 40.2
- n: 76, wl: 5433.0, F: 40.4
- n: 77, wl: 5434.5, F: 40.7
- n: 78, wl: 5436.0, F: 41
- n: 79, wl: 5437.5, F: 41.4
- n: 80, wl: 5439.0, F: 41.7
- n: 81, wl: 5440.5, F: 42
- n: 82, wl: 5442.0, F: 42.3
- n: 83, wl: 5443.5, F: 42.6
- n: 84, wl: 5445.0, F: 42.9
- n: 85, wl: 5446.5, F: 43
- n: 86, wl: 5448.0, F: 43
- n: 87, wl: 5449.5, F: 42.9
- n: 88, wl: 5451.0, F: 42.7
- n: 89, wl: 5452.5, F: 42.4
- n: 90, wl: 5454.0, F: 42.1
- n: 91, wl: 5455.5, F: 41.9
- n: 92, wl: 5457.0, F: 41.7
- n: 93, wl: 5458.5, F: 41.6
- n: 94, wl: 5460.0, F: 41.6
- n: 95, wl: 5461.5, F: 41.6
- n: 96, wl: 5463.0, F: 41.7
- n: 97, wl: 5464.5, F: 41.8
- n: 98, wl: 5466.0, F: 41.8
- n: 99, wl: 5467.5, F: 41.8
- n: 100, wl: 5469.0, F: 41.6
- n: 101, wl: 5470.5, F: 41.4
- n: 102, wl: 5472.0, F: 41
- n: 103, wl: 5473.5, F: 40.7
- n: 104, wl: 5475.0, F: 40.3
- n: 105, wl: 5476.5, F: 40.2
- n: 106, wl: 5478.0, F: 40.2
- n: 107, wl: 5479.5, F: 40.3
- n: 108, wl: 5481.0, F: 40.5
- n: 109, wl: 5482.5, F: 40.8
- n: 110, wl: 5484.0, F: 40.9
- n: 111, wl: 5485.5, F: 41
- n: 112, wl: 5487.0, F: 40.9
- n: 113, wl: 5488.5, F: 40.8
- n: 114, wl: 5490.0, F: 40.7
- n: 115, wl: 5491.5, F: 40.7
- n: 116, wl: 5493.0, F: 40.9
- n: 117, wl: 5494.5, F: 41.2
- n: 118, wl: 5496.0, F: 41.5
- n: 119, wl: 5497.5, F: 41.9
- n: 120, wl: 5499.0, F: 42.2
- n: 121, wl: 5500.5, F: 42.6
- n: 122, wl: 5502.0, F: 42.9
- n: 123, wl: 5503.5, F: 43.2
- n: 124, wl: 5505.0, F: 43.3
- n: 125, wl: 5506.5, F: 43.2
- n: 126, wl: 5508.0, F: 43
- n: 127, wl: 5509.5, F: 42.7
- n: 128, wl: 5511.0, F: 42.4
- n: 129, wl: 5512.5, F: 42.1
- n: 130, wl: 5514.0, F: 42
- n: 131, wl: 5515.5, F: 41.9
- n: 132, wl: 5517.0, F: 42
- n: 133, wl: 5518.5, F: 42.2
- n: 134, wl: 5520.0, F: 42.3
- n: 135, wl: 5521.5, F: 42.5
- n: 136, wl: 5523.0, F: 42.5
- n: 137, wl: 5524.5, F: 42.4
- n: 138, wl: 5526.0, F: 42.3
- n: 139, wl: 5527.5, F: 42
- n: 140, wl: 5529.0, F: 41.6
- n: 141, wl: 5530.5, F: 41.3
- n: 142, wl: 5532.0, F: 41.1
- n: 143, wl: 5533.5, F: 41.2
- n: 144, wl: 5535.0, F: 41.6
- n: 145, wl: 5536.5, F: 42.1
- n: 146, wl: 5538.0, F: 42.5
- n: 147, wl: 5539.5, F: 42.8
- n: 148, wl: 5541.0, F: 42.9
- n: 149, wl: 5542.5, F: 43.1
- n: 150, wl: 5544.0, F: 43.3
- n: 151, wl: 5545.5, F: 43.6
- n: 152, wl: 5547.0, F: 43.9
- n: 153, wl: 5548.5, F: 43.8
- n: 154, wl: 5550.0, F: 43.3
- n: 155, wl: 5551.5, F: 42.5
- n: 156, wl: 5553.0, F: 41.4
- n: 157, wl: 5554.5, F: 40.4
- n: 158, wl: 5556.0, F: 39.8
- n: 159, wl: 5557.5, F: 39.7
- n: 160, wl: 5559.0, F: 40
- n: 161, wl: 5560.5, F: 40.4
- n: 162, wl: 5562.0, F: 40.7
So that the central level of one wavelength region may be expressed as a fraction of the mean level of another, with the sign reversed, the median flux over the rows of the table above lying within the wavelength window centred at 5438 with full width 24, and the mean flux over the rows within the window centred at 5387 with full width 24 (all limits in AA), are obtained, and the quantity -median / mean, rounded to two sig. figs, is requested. -0.98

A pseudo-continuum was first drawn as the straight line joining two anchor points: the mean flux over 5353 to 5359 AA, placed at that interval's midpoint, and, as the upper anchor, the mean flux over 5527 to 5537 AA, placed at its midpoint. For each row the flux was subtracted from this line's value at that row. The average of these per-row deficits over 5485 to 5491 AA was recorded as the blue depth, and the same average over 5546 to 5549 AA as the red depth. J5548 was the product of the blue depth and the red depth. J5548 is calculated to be -1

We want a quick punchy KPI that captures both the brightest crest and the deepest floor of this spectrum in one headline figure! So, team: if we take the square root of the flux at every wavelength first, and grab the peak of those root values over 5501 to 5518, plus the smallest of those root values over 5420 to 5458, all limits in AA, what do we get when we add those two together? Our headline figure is 12.9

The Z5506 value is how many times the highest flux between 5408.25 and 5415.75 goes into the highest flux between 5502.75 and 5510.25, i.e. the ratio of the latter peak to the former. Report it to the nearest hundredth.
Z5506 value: 1.00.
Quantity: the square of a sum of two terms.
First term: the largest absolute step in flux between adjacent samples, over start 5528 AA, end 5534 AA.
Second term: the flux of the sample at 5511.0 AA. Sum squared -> 1823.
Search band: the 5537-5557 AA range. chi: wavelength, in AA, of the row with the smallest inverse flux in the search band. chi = 5547.0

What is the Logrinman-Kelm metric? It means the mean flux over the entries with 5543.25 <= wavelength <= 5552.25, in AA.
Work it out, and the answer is 43.4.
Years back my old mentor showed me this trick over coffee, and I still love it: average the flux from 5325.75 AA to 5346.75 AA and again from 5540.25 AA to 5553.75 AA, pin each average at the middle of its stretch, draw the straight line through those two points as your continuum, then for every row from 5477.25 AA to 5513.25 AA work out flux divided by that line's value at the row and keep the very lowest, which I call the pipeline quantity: 0.936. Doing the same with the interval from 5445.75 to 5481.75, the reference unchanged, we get 0.936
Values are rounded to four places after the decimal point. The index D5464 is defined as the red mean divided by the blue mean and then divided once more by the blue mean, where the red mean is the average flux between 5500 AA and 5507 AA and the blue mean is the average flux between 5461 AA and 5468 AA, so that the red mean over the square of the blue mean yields 0.0247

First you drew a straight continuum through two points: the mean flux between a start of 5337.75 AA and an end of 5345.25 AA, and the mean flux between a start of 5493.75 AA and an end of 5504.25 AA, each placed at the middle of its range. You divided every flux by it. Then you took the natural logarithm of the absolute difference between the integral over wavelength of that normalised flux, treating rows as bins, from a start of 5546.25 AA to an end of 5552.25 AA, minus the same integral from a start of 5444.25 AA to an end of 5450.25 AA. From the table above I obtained -1.65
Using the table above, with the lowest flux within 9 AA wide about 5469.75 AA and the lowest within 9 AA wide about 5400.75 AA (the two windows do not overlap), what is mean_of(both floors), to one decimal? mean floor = 40.1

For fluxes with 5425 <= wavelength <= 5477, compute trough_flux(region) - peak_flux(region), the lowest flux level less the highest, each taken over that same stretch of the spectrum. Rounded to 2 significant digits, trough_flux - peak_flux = -2.9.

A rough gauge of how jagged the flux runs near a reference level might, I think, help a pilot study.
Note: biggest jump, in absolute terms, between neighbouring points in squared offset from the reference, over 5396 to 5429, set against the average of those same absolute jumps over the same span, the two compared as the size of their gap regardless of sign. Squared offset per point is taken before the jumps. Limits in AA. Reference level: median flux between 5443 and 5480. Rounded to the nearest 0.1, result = 1.1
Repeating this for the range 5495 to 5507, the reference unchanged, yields 0.4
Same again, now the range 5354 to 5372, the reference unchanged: 1.8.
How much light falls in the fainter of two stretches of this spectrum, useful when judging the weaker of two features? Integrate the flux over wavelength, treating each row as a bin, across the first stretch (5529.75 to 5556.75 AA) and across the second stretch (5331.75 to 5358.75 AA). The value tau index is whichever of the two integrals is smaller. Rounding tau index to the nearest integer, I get 1141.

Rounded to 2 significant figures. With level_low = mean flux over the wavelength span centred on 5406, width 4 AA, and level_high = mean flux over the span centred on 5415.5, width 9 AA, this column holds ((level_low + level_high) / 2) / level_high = 0.96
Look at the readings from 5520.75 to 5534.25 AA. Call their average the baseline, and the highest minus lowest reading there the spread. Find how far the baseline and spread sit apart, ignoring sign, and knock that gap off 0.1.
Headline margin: -40.4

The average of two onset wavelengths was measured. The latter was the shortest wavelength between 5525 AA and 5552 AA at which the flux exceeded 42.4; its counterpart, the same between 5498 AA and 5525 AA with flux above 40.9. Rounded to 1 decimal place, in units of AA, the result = 5518.5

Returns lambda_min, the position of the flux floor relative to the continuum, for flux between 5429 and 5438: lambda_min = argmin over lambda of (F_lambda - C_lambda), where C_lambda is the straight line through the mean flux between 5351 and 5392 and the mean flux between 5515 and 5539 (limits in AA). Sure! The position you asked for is 5430.0 AA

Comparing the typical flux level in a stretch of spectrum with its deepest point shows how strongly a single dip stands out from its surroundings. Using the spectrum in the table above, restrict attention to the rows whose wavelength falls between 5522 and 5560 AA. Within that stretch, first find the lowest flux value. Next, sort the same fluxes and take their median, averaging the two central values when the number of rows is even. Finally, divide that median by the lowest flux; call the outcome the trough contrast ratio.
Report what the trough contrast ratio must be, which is 1.07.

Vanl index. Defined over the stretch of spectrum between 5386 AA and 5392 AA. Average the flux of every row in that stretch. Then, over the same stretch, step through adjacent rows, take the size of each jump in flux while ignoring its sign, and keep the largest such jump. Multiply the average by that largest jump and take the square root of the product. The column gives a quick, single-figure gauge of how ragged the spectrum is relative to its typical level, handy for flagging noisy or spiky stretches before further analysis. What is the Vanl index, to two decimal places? 5.83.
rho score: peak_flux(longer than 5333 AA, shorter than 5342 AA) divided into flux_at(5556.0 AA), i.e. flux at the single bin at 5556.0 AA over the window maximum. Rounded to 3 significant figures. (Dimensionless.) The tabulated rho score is 0.913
